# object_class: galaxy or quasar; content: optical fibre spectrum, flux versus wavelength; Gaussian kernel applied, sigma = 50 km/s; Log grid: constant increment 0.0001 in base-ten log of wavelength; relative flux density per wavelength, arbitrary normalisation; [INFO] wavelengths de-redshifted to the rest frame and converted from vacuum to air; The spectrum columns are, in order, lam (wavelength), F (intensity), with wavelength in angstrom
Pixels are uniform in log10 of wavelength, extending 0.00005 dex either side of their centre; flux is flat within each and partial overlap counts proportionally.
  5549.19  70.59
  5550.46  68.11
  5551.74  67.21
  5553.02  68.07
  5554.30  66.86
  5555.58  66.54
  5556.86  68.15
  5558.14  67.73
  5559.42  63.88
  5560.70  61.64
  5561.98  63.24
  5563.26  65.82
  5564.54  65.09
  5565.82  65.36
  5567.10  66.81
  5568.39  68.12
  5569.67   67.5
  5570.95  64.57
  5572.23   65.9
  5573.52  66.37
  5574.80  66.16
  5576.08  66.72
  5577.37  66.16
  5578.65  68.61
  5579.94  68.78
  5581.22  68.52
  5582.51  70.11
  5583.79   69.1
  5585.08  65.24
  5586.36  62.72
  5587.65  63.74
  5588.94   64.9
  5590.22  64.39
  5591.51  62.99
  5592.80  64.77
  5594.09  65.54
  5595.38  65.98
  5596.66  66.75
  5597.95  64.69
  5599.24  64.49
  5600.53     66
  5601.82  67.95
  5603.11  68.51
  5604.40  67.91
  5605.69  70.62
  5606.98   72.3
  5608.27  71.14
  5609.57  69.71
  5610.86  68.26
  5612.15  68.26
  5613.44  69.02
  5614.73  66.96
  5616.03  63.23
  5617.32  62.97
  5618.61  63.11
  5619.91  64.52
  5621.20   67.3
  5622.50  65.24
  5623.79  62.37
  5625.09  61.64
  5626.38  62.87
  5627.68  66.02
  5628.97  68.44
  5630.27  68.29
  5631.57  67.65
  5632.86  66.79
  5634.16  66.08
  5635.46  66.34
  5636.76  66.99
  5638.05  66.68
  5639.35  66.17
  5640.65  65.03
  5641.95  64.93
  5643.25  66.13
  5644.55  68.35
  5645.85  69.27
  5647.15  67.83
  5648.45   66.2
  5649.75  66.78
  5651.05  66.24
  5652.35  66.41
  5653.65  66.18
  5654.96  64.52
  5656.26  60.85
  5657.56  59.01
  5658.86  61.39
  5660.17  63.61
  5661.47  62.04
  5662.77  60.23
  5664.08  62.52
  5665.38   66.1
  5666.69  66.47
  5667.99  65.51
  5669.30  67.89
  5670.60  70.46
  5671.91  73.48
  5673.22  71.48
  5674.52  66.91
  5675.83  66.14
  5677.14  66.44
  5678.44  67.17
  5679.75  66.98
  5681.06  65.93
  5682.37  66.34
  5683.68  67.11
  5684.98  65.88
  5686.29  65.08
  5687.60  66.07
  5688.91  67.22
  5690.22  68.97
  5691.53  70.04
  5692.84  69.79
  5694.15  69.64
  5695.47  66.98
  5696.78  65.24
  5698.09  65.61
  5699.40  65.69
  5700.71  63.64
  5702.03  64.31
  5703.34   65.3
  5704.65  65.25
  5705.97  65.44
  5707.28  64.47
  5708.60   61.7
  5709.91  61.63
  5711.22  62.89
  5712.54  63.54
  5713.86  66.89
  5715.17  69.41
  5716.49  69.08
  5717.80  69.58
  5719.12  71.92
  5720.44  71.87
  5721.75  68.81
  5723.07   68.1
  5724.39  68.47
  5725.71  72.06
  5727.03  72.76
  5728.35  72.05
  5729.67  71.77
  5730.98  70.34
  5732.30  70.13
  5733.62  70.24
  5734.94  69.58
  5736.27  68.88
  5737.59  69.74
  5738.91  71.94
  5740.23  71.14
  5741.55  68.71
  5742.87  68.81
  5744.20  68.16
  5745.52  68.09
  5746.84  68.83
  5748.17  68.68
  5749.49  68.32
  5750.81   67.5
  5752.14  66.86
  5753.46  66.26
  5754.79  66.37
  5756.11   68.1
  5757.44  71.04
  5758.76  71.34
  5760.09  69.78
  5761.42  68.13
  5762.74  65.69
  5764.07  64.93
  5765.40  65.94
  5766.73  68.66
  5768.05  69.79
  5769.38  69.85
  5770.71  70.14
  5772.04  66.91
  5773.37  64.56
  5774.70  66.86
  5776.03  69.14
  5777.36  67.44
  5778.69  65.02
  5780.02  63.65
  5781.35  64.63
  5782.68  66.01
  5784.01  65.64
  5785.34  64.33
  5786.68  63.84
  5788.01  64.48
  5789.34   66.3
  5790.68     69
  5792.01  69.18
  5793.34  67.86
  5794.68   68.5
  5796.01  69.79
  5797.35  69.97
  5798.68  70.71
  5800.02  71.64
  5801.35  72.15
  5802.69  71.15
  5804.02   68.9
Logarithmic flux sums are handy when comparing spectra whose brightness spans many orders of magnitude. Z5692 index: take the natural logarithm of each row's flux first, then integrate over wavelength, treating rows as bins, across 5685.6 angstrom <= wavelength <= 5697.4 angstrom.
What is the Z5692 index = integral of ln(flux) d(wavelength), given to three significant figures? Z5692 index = 49.7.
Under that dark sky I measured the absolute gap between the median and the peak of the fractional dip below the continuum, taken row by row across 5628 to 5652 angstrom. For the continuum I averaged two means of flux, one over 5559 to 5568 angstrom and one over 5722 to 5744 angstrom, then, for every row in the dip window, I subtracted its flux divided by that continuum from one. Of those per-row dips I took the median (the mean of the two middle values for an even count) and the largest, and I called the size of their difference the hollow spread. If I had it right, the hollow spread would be 0.027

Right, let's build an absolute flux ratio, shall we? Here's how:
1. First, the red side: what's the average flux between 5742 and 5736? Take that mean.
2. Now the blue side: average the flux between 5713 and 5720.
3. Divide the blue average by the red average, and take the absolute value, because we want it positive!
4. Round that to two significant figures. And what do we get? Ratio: 0.99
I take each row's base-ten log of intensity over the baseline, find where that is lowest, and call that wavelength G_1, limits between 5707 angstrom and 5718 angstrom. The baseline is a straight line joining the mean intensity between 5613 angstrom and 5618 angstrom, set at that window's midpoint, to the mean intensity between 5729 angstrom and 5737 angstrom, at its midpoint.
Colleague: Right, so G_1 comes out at 5709.91 angstrom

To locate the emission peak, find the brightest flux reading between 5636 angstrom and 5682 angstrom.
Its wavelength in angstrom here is 5671.91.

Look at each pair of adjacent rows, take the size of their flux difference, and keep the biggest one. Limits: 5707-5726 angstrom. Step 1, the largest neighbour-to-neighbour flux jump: 3.6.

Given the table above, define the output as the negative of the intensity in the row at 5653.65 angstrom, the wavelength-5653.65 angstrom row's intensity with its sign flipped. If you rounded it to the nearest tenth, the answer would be -66.2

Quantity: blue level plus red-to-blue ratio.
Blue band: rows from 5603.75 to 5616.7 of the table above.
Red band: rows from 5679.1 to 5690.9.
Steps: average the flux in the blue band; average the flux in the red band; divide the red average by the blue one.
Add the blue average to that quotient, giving 69.7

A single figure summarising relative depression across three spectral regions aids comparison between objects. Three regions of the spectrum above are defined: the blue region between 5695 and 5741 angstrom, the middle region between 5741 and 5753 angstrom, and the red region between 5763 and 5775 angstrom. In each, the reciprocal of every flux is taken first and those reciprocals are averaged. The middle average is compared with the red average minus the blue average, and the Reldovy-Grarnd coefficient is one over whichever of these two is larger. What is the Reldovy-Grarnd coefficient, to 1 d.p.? 68.2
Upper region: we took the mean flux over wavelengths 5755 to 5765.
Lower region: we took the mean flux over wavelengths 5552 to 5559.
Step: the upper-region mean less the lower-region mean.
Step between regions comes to 1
